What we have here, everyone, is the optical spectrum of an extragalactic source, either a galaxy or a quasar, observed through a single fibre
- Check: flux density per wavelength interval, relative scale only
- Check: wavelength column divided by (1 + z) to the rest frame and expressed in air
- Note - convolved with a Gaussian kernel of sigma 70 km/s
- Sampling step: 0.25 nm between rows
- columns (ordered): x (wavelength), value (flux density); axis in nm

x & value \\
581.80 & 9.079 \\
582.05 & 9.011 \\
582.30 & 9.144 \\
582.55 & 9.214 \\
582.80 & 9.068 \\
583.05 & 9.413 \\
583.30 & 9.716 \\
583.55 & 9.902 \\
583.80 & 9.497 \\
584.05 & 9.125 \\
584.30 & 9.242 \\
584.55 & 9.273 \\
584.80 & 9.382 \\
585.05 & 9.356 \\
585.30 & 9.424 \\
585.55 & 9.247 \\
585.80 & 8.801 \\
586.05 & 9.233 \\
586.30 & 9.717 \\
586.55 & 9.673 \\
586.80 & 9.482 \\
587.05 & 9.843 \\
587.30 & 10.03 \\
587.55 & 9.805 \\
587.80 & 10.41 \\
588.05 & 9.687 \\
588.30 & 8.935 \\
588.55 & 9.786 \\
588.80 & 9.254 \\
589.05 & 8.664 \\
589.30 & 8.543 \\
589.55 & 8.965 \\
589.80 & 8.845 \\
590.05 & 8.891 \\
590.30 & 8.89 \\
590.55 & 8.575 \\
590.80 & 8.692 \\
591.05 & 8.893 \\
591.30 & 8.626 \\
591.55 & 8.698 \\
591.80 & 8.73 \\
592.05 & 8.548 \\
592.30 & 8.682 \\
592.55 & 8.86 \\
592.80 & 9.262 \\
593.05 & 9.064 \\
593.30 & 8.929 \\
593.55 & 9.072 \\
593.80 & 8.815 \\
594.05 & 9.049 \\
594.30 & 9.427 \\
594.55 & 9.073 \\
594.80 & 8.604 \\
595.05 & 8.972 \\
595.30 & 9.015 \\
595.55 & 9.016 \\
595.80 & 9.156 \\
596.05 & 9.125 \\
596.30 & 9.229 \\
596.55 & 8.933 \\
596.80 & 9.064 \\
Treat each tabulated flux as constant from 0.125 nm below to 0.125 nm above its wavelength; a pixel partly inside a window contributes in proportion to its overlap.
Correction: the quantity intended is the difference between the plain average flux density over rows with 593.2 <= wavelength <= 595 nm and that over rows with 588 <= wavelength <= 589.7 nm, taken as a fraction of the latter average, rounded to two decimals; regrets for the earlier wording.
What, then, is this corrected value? -0.01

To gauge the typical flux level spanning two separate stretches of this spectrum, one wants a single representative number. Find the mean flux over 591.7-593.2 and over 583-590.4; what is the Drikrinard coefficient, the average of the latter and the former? 9.11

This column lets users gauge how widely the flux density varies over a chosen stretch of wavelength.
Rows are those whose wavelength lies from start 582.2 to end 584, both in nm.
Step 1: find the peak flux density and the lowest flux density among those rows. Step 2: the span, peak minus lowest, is 0.8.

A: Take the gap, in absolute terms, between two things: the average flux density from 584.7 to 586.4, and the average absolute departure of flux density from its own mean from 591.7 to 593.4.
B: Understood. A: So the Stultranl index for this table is 9.12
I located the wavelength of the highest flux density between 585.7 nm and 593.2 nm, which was 587.80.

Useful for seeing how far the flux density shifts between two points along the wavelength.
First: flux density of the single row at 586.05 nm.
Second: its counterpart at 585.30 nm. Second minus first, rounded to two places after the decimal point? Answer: 0.19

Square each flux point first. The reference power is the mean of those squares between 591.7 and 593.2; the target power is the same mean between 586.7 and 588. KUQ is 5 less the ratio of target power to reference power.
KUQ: 3.75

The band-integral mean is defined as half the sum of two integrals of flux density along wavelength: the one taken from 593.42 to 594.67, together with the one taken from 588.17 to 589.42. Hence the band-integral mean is 11.3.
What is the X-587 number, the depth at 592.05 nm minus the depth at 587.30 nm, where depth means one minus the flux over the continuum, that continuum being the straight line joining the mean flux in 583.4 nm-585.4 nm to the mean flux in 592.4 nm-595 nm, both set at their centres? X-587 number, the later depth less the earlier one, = 0.14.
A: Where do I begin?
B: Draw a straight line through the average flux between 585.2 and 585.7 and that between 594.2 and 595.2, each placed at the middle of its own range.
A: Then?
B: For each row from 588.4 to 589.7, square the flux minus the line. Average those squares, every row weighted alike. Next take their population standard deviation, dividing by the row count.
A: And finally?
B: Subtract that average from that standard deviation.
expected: -0.05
